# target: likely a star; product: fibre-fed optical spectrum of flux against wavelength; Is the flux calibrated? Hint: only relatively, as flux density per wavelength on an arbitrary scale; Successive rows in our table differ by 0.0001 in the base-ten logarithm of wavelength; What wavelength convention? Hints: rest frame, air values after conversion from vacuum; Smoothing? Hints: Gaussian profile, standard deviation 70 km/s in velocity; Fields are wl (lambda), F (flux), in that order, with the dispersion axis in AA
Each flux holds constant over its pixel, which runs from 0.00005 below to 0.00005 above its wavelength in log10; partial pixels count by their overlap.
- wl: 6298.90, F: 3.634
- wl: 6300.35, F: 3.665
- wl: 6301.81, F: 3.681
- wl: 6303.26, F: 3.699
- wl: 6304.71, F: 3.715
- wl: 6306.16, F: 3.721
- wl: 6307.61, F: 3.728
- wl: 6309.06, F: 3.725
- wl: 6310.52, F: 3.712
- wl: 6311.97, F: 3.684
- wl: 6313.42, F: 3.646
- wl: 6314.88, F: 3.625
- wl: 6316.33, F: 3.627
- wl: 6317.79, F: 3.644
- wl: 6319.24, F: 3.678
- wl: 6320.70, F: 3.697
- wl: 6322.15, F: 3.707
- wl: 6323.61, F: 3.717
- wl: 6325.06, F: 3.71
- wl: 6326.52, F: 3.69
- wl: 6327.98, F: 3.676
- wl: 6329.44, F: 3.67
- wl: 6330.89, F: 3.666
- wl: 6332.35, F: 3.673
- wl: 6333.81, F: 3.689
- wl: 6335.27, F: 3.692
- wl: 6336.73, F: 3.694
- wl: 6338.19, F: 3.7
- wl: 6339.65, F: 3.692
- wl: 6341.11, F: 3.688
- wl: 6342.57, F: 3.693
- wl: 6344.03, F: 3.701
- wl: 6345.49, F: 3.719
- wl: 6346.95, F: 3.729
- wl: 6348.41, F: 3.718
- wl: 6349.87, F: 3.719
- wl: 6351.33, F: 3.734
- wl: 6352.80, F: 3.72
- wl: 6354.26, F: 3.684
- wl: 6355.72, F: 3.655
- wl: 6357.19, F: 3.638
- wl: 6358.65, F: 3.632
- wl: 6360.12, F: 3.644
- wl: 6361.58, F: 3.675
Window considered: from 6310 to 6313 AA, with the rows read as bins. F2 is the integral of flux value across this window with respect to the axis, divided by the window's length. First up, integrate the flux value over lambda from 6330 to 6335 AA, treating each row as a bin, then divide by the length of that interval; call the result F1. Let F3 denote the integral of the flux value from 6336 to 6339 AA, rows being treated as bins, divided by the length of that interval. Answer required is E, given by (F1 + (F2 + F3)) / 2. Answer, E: 5.54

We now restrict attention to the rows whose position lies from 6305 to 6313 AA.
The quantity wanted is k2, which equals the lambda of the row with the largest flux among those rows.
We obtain 6307.61 AA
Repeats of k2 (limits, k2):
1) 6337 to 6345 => 6344.03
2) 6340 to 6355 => 6351.33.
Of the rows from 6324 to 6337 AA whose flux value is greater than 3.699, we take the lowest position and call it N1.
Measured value 6325.06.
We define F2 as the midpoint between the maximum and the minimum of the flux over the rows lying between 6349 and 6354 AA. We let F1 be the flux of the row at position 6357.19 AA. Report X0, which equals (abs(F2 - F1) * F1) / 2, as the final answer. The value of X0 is 0.161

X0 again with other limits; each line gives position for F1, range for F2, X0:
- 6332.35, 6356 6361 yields 0.064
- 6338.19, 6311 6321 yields 0.072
